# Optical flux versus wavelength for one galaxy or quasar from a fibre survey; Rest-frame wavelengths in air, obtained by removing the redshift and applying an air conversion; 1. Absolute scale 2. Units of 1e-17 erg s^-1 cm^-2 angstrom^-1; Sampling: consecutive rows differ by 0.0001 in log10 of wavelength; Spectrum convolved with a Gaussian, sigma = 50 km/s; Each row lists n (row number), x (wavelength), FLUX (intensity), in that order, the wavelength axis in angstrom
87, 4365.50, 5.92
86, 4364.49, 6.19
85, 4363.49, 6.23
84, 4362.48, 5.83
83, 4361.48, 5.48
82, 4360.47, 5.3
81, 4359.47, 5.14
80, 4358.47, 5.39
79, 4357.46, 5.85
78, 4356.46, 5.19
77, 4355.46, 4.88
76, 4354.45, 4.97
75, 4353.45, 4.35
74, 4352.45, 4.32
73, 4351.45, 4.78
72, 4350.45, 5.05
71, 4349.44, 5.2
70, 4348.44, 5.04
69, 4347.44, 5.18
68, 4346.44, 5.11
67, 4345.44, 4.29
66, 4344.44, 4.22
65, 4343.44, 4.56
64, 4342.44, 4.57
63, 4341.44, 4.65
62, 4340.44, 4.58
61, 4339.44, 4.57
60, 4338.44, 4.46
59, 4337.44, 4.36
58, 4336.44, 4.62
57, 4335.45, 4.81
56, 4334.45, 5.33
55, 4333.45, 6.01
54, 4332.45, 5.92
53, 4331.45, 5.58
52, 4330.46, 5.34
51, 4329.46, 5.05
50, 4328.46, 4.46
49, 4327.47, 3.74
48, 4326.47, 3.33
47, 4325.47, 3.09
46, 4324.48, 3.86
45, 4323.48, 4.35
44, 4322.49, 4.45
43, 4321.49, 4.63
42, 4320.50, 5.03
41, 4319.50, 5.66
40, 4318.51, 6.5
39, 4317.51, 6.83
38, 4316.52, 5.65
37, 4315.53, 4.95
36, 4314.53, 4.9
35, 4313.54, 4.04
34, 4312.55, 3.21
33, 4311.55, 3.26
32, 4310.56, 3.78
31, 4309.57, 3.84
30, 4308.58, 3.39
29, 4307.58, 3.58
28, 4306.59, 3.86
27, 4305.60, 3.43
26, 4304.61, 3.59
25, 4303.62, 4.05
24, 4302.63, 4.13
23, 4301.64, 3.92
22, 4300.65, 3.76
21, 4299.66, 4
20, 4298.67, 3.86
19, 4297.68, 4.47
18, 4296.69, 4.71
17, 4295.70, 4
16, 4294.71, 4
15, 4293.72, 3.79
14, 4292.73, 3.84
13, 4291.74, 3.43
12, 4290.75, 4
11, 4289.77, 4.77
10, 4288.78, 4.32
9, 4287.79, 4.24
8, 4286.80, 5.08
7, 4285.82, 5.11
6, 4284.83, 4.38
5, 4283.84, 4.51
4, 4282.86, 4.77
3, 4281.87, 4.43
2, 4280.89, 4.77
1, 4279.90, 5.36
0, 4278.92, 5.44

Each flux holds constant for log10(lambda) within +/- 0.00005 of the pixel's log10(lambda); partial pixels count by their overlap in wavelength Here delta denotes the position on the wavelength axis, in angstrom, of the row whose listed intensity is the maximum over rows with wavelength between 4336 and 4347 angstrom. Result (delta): 4346.44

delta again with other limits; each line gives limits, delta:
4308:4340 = 4317.51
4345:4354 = 4349.44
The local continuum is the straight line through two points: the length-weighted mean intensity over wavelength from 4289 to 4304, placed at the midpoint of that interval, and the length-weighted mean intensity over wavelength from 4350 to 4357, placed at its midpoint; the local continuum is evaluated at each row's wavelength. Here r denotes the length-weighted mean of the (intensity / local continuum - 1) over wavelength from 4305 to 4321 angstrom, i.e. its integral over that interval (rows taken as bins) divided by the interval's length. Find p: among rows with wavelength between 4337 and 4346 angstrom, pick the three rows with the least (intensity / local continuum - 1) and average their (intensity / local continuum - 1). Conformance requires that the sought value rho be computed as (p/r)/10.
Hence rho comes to -0.2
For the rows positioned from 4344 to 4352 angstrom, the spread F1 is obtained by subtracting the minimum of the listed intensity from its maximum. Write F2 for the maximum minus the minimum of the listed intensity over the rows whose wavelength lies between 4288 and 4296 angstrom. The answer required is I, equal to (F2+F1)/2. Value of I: 1.2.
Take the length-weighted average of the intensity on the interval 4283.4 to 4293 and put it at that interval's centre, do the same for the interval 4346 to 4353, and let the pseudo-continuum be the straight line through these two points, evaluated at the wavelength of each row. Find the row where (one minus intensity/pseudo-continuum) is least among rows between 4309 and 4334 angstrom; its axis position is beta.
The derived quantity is 4317.51 angstrom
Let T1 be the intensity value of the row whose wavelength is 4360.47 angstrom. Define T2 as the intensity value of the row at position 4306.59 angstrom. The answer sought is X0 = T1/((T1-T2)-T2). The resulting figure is -2.2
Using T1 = 5.3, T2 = 3.86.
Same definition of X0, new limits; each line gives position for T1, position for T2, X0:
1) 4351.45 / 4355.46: -1.0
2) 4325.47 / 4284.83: -0.5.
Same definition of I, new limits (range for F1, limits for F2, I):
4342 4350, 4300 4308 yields 0.8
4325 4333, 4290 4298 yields 2.1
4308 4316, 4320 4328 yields 1.8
